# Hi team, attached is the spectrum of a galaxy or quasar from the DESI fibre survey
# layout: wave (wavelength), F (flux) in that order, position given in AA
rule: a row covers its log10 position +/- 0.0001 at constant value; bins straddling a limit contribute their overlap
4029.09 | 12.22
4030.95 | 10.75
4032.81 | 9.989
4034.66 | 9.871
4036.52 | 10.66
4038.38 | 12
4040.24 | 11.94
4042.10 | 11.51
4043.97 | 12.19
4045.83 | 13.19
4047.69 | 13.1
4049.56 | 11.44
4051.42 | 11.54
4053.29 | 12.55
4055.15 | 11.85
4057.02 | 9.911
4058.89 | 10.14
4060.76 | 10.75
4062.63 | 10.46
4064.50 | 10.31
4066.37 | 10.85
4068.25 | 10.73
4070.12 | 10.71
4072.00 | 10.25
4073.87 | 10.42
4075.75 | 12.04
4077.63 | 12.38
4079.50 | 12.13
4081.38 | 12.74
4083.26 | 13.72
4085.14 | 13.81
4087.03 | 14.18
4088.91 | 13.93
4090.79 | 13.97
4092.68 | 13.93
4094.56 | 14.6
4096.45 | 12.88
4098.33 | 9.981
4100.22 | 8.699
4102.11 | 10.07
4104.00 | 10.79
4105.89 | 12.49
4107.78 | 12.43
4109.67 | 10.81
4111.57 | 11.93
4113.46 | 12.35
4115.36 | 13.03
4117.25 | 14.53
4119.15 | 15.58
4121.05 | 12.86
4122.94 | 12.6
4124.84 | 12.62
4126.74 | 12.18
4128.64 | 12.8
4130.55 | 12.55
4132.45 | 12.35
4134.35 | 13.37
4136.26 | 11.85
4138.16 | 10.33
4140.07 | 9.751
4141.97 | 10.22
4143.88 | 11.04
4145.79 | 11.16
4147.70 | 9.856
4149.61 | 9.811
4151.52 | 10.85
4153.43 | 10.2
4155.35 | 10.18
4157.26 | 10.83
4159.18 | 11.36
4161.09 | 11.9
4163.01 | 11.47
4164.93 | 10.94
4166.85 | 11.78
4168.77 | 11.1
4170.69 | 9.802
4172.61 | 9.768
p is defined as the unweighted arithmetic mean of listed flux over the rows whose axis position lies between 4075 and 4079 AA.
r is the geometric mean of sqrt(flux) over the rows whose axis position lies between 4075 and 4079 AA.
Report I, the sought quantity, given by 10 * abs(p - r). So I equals 87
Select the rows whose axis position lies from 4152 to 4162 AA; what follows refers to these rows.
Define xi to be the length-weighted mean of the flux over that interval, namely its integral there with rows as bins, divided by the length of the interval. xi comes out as 10.9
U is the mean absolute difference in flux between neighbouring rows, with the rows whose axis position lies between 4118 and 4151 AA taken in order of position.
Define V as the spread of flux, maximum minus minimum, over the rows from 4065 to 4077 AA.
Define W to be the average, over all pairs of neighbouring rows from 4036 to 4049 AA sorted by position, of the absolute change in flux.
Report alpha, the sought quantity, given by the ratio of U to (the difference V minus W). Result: 0.6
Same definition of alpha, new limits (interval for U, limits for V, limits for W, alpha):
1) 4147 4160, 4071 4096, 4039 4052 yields 0.1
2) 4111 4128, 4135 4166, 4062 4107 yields 0.6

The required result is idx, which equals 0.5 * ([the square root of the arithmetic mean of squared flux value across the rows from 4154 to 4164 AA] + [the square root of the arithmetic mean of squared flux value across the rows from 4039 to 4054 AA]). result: 11.7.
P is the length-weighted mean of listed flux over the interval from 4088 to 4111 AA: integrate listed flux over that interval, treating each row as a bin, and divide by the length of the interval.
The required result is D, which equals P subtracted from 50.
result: 38.0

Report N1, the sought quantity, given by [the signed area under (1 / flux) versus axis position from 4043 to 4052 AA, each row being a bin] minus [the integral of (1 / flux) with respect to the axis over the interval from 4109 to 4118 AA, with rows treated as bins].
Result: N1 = 0.0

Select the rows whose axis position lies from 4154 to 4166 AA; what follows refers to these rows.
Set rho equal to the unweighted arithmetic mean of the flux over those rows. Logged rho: 11.1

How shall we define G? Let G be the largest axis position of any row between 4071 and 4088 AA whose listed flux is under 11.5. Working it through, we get 4073.87 AA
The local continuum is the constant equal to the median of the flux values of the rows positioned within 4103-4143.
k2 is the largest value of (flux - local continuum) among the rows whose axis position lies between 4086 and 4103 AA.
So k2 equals 2.2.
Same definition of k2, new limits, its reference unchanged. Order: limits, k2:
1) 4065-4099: 2.2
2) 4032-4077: 0.8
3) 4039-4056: 0.8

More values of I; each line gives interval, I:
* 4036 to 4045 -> 82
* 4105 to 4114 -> 85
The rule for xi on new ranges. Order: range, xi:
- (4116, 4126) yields 13.6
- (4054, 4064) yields 10.7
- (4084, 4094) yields 14.0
